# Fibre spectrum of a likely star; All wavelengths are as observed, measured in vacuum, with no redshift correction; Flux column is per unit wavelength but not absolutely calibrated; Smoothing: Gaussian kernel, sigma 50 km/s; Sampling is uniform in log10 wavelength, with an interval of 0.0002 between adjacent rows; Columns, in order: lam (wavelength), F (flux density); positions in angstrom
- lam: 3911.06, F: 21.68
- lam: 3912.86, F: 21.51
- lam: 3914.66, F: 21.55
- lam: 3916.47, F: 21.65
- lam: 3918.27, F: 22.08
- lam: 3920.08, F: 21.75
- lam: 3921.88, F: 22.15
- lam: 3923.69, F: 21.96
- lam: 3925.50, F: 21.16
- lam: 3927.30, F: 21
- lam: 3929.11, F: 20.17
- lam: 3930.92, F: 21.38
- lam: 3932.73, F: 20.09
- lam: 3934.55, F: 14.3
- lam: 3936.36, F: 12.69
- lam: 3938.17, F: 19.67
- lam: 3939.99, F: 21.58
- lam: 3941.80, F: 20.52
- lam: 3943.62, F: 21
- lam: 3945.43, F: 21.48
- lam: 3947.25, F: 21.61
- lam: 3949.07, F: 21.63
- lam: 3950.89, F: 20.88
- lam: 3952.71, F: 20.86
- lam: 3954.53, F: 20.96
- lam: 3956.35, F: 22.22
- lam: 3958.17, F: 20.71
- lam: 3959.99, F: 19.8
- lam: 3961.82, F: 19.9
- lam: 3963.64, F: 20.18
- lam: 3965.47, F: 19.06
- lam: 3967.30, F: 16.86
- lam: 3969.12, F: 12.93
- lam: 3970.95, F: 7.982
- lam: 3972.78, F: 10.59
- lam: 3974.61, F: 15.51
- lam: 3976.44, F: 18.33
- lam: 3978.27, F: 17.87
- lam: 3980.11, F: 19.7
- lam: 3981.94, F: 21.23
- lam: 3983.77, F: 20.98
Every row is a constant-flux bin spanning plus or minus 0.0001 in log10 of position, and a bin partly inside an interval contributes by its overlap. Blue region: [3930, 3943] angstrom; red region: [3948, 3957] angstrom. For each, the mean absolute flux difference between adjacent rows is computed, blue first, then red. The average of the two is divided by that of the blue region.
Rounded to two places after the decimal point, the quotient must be 0.59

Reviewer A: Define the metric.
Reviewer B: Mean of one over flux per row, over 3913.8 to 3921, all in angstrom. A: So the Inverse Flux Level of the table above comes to 0.046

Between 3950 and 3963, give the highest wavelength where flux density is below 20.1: 3961.82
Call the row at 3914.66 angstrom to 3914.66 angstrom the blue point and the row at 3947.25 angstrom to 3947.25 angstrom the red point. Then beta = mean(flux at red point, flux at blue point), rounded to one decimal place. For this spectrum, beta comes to 21.6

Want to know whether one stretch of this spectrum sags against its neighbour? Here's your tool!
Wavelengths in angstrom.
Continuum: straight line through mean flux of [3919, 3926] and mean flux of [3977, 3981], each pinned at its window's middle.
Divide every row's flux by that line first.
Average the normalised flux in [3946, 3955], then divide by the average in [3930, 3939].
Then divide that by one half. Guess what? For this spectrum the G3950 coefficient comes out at 2.5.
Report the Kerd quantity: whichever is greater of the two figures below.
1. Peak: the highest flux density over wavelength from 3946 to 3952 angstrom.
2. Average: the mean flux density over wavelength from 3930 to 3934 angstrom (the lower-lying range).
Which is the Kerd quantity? 21.6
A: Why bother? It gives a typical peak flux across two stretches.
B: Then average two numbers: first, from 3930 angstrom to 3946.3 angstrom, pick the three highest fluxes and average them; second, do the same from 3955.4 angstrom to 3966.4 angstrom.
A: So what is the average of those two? 21.3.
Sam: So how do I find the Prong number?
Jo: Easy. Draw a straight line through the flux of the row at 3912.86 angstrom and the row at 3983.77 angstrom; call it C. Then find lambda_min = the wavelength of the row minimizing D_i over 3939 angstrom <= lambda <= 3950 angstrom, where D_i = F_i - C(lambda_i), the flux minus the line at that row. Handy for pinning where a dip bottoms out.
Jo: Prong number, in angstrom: 3941.80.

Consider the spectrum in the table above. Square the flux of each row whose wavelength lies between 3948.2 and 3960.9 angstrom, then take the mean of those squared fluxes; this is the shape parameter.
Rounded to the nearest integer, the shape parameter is 442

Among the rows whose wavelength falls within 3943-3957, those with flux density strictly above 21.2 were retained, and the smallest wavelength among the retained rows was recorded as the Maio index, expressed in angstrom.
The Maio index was 3945.43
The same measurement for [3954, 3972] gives 3956.35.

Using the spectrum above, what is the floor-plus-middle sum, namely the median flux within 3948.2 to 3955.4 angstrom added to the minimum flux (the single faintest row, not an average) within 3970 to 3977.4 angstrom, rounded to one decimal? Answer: 28.9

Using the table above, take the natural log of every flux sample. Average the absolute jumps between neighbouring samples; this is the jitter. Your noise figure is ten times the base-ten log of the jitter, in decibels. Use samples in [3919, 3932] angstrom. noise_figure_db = -15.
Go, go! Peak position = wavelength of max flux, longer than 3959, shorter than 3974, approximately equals 3963.64 angstrom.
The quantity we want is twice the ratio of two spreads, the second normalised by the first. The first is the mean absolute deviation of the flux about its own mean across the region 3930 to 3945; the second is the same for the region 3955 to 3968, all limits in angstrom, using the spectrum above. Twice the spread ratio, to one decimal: 0.8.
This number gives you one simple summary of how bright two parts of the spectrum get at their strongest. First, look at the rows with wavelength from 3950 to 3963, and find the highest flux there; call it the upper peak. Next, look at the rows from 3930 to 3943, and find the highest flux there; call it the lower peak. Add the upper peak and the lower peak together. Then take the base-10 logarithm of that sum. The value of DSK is 1.64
